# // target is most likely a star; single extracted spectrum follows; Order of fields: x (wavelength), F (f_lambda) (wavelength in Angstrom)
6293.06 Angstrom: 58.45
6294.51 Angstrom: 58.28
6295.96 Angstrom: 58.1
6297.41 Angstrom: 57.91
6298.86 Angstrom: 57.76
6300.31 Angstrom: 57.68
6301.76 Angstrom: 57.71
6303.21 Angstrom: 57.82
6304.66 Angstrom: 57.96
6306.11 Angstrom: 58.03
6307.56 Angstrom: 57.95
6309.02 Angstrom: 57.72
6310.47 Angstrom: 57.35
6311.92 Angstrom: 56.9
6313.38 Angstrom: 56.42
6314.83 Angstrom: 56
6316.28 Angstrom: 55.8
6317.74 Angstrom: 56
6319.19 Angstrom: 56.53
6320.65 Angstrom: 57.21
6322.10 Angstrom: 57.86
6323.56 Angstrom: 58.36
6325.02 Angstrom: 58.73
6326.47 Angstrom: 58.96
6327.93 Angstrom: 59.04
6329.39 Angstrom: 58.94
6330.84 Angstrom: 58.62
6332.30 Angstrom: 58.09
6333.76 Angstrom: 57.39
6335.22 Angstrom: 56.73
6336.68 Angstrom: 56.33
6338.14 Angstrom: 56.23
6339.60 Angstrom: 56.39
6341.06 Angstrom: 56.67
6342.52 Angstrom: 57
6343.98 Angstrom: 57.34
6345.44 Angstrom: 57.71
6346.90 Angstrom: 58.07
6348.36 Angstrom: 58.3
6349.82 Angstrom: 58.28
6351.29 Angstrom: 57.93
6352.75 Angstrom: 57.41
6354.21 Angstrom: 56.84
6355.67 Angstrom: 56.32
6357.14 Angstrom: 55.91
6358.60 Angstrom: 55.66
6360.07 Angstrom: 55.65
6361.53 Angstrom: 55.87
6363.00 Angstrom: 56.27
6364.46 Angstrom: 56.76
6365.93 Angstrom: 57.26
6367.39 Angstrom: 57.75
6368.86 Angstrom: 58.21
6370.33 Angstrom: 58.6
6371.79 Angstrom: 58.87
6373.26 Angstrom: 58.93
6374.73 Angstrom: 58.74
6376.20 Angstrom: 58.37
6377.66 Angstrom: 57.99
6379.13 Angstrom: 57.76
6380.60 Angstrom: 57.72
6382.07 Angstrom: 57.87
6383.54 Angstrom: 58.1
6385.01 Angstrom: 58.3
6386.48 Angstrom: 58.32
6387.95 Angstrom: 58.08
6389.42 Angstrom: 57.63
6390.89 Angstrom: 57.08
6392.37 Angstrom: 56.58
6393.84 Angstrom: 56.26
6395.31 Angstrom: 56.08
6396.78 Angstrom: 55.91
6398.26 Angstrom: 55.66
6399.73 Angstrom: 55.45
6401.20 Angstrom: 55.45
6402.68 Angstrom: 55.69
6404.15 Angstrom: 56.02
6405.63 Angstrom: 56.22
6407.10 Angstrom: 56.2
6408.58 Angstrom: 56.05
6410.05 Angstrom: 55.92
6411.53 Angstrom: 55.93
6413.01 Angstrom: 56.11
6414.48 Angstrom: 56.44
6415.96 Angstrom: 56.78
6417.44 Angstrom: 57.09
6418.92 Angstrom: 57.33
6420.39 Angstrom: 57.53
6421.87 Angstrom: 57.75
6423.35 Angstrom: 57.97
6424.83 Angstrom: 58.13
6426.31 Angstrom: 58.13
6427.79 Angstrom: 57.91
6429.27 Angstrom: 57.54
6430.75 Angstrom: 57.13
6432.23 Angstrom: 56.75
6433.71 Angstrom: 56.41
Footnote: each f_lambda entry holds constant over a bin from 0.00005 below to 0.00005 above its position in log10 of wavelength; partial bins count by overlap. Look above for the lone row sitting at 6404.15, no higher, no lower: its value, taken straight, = 56.02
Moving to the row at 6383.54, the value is 58.1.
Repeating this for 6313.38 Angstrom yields 56.42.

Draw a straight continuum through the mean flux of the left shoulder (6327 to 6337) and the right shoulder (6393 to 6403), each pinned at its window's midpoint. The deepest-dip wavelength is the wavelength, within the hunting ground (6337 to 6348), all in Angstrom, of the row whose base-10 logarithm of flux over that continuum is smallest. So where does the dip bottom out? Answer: 6338.14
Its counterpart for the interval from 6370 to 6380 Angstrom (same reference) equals 6379.13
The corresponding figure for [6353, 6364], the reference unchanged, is 6358.60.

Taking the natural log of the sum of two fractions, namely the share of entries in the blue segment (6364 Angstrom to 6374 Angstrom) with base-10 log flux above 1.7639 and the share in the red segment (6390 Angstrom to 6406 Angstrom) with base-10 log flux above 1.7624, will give -0.56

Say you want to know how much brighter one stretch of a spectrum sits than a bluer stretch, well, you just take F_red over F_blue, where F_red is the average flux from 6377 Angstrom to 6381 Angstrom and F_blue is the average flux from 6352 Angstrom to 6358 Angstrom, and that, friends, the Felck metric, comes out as 1.02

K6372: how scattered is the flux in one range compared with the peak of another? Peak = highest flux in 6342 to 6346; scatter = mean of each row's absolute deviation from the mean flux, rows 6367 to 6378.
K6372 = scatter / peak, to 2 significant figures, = 0.0061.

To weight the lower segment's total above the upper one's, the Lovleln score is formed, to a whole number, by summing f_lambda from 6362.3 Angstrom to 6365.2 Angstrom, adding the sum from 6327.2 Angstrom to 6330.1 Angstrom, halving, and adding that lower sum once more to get 233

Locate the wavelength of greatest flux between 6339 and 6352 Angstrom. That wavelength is 6348.36 Angstrom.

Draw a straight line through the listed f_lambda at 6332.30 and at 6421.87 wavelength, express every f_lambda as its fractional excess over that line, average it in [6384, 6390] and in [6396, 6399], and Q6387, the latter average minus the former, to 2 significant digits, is -0.039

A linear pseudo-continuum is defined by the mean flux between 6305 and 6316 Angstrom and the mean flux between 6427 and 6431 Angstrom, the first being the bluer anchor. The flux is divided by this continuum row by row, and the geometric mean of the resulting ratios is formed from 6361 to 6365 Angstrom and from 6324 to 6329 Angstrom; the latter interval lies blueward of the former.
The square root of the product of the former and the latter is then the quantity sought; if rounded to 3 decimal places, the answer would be 1.005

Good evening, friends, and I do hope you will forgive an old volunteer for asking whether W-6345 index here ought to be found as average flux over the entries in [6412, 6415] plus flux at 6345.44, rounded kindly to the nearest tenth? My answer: 114.0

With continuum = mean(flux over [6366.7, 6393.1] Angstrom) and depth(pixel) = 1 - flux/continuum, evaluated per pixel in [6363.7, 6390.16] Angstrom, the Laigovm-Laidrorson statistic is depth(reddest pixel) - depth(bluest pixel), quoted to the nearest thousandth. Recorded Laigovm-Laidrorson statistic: -0.015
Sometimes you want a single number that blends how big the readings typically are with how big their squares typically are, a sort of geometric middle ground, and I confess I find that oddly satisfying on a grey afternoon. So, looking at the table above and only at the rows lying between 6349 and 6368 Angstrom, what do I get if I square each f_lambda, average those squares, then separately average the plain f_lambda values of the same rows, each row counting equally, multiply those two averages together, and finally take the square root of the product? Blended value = 428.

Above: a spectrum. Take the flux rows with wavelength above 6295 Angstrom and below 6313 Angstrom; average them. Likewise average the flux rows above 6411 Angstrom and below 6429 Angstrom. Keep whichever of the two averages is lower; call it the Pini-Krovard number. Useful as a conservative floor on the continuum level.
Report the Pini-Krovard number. 57.3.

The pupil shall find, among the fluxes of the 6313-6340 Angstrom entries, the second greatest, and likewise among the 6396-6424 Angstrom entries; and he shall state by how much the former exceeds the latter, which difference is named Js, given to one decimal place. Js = 1.2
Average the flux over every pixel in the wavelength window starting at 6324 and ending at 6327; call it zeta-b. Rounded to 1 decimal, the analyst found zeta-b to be 58.8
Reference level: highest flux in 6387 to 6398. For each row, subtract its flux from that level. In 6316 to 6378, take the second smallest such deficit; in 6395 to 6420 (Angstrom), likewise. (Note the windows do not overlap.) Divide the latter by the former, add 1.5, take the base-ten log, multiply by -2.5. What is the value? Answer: 1.1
